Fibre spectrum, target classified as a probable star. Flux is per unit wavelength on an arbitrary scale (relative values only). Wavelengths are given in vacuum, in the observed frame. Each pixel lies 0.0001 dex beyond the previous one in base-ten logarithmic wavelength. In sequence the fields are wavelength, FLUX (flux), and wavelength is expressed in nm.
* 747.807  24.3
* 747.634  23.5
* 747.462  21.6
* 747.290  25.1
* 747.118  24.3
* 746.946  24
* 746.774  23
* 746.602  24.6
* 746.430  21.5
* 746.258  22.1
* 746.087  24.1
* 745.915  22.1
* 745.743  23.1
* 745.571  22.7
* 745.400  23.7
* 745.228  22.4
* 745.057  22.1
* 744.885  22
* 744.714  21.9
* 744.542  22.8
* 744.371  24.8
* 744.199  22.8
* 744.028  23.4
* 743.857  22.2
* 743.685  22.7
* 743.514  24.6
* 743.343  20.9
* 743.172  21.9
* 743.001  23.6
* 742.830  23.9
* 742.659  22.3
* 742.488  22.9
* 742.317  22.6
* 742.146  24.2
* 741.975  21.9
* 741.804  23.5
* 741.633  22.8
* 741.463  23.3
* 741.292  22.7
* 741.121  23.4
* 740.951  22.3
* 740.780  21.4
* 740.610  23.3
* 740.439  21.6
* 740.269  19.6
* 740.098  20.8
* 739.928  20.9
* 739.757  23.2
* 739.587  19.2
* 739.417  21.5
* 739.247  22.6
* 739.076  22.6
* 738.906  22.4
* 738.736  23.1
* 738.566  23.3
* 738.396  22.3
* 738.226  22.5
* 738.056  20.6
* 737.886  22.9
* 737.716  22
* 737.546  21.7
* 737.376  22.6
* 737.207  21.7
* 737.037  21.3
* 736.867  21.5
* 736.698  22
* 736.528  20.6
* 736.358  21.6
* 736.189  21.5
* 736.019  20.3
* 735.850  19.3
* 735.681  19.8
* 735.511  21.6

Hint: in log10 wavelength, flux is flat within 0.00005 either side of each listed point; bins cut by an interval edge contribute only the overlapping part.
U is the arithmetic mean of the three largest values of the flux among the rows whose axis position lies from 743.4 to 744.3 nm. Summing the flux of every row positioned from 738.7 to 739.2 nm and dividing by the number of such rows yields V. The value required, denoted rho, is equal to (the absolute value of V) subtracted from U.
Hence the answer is 0.9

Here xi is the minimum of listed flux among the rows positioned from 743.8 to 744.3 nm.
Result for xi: 22.2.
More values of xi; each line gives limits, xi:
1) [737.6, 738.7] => 20.6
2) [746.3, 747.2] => 21.5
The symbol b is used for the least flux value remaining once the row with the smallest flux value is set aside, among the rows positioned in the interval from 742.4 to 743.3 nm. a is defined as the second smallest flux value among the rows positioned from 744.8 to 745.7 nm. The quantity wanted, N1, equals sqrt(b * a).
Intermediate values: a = 22.1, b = 22.3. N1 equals 22.2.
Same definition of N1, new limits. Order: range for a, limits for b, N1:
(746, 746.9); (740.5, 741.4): 22.2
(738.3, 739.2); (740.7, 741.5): 22.3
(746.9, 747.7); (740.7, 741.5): 22.9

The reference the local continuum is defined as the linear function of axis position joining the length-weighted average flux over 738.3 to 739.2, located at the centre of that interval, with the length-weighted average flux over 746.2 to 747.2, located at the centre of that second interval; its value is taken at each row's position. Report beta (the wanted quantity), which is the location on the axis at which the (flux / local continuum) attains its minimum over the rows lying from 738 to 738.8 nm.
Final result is 738.056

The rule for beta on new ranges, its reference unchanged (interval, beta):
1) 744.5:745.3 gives 744.714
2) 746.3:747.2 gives 746.430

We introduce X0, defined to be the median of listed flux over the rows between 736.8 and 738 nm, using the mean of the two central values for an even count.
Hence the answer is 21.7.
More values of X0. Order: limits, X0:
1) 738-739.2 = 22.5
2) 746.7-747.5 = 24.0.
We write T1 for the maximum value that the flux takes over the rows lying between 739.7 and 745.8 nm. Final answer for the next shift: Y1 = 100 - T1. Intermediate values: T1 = 24.8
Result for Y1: 75.2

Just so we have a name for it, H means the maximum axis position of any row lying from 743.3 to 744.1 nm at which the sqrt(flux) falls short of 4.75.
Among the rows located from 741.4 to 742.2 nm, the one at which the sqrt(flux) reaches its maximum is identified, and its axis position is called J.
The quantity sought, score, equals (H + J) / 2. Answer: 743.00 nm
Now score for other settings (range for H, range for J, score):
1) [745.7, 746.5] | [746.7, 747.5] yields 746.86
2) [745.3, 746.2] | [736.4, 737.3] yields 741.31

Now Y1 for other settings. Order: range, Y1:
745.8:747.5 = 74.9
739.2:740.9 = 76.7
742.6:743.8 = 75.4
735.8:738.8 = 76.7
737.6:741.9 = 76.5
